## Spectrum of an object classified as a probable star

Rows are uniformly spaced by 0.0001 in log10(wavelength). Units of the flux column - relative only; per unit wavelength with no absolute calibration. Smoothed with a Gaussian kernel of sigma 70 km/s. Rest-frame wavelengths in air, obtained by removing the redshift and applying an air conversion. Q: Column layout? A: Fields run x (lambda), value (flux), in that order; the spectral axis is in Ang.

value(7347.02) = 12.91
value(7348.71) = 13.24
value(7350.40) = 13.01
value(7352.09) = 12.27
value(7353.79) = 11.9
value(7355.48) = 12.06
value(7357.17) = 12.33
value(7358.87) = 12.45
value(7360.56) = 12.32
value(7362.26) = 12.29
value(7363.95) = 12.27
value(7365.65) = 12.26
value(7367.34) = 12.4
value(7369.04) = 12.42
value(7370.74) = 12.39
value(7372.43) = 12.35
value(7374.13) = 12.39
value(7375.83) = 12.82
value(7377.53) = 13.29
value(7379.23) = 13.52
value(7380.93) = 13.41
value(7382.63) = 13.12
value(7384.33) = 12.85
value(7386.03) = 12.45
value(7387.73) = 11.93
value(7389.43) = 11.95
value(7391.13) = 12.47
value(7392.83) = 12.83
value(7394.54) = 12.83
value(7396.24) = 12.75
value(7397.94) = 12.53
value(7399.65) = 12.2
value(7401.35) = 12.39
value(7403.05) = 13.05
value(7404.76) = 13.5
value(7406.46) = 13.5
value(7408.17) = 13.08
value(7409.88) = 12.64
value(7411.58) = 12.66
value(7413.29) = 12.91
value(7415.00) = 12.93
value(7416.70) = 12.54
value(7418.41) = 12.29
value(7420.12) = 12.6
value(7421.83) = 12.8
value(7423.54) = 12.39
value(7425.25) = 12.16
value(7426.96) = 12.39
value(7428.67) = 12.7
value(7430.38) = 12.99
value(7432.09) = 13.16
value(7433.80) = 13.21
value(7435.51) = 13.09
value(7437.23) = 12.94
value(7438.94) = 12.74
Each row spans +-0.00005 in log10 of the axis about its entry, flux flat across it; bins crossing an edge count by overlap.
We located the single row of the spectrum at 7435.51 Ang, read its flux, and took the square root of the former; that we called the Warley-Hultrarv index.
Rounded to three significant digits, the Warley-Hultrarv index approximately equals 3.62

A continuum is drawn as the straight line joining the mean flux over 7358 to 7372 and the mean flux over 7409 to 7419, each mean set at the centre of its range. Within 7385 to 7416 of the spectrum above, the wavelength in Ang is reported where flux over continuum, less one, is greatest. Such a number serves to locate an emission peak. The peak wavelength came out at 7404.76 Ang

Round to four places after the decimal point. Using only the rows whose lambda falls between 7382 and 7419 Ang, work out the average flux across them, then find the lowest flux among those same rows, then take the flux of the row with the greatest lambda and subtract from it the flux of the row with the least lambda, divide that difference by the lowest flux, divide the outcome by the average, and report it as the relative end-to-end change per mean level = -0.0055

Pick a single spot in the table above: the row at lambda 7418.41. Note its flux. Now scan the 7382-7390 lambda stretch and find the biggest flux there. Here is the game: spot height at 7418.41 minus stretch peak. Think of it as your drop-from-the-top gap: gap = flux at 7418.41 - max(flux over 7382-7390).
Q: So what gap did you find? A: -0.83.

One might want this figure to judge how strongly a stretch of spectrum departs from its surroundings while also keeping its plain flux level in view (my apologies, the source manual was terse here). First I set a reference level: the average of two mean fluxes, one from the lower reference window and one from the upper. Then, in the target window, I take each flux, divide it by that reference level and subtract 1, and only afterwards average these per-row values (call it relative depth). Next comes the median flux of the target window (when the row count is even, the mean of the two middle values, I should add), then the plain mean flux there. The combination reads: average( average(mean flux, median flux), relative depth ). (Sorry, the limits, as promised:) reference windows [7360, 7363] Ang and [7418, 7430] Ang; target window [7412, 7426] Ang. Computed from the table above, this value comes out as 6.29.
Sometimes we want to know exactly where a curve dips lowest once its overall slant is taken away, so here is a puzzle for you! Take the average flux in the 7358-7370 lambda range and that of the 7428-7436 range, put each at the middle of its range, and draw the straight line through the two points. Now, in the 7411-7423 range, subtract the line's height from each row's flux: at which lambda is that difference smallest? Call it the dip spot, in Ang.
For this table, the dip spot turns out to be 7418.41 Ang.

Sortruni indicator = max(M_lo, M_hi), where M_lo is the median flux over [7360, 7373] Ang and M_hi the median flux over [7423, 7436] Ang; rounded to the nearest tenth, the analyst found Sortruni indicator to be 12.8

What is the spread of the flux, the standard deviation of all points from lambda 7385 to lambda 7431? 0.39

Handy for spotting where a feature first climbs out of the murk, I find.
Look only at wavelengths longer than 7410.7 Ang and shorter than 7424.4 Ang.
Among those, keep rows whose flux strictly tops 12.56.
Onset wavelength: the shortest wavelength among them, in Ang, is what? 7411.58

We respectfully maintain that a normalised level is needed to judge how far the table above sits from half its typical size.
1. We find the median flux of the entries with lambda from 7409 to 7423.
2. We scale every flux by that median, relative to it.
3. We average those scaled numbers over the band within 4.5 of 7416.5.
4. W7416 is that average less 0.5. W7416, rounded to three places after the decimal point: 0.500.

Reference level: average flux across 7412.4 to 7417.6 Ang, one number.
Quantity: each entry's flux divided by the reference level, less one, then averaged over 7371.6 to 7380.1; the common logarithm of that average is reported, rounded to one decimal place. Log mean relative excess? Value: -2.2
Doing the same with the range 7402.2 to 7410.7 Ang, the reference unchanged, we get -1.5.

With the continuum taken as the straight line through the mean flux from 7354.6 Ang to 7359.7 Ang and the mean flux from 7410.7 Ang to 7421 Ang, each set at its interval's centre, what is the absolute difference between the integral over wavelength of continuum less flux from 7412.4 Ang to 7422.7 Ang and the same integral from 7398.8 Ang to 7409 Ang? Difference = 3.7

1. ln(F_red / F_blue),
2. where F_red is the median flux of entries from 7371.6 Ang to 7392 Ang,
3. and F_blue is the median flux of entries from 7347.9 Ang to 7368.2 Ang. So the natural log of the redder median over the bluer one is 0.027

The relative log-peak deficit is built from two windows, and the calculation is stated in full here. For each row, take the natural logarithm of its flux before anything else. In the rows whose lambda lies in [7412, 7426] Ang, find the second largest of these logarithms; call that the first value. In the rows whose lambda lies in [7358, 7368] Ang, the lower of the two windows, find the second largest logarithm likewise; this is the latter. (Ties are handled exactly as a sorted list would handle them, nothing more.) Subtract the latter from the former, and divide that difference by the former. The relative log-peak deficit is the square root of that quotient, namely 0.13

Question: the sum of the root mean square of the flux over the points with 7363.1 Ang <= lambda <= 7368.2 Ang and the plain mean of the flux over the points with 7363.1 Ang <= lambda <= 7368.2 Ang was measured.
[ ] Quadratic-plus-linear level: 24.6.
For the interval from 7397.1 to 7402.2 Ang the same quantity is 24.7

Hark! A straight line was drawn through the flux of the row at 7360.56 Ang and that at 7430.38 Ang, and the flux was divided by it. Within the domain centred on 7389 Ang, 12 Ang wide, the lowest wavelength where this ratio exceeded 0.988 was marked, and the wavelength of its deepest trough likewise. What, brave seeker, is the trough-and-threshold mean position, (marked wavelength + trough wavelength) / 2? 7386.0 Ang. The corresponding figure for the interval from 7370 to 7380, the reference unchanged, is 7371.6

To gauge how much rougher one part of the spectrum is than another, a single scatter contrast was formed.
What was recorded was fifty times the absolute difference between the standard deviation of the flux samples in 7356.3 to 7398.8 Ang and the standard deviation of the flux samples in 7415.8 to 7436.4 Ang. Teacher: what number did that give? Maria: 3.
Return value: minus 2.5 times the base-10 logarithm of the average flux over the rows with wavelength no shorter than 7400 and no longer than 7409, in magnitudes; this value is -2.79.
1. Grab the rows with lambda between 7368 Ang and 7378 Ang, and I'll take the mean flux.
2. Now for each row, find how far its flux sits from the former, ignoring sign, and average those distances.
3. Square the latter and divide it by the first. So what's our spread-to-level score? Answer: 0.0070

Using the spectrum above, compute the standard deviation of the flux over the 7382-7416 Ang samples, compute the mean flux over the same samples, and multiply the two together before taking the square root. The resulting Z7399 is 2.3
